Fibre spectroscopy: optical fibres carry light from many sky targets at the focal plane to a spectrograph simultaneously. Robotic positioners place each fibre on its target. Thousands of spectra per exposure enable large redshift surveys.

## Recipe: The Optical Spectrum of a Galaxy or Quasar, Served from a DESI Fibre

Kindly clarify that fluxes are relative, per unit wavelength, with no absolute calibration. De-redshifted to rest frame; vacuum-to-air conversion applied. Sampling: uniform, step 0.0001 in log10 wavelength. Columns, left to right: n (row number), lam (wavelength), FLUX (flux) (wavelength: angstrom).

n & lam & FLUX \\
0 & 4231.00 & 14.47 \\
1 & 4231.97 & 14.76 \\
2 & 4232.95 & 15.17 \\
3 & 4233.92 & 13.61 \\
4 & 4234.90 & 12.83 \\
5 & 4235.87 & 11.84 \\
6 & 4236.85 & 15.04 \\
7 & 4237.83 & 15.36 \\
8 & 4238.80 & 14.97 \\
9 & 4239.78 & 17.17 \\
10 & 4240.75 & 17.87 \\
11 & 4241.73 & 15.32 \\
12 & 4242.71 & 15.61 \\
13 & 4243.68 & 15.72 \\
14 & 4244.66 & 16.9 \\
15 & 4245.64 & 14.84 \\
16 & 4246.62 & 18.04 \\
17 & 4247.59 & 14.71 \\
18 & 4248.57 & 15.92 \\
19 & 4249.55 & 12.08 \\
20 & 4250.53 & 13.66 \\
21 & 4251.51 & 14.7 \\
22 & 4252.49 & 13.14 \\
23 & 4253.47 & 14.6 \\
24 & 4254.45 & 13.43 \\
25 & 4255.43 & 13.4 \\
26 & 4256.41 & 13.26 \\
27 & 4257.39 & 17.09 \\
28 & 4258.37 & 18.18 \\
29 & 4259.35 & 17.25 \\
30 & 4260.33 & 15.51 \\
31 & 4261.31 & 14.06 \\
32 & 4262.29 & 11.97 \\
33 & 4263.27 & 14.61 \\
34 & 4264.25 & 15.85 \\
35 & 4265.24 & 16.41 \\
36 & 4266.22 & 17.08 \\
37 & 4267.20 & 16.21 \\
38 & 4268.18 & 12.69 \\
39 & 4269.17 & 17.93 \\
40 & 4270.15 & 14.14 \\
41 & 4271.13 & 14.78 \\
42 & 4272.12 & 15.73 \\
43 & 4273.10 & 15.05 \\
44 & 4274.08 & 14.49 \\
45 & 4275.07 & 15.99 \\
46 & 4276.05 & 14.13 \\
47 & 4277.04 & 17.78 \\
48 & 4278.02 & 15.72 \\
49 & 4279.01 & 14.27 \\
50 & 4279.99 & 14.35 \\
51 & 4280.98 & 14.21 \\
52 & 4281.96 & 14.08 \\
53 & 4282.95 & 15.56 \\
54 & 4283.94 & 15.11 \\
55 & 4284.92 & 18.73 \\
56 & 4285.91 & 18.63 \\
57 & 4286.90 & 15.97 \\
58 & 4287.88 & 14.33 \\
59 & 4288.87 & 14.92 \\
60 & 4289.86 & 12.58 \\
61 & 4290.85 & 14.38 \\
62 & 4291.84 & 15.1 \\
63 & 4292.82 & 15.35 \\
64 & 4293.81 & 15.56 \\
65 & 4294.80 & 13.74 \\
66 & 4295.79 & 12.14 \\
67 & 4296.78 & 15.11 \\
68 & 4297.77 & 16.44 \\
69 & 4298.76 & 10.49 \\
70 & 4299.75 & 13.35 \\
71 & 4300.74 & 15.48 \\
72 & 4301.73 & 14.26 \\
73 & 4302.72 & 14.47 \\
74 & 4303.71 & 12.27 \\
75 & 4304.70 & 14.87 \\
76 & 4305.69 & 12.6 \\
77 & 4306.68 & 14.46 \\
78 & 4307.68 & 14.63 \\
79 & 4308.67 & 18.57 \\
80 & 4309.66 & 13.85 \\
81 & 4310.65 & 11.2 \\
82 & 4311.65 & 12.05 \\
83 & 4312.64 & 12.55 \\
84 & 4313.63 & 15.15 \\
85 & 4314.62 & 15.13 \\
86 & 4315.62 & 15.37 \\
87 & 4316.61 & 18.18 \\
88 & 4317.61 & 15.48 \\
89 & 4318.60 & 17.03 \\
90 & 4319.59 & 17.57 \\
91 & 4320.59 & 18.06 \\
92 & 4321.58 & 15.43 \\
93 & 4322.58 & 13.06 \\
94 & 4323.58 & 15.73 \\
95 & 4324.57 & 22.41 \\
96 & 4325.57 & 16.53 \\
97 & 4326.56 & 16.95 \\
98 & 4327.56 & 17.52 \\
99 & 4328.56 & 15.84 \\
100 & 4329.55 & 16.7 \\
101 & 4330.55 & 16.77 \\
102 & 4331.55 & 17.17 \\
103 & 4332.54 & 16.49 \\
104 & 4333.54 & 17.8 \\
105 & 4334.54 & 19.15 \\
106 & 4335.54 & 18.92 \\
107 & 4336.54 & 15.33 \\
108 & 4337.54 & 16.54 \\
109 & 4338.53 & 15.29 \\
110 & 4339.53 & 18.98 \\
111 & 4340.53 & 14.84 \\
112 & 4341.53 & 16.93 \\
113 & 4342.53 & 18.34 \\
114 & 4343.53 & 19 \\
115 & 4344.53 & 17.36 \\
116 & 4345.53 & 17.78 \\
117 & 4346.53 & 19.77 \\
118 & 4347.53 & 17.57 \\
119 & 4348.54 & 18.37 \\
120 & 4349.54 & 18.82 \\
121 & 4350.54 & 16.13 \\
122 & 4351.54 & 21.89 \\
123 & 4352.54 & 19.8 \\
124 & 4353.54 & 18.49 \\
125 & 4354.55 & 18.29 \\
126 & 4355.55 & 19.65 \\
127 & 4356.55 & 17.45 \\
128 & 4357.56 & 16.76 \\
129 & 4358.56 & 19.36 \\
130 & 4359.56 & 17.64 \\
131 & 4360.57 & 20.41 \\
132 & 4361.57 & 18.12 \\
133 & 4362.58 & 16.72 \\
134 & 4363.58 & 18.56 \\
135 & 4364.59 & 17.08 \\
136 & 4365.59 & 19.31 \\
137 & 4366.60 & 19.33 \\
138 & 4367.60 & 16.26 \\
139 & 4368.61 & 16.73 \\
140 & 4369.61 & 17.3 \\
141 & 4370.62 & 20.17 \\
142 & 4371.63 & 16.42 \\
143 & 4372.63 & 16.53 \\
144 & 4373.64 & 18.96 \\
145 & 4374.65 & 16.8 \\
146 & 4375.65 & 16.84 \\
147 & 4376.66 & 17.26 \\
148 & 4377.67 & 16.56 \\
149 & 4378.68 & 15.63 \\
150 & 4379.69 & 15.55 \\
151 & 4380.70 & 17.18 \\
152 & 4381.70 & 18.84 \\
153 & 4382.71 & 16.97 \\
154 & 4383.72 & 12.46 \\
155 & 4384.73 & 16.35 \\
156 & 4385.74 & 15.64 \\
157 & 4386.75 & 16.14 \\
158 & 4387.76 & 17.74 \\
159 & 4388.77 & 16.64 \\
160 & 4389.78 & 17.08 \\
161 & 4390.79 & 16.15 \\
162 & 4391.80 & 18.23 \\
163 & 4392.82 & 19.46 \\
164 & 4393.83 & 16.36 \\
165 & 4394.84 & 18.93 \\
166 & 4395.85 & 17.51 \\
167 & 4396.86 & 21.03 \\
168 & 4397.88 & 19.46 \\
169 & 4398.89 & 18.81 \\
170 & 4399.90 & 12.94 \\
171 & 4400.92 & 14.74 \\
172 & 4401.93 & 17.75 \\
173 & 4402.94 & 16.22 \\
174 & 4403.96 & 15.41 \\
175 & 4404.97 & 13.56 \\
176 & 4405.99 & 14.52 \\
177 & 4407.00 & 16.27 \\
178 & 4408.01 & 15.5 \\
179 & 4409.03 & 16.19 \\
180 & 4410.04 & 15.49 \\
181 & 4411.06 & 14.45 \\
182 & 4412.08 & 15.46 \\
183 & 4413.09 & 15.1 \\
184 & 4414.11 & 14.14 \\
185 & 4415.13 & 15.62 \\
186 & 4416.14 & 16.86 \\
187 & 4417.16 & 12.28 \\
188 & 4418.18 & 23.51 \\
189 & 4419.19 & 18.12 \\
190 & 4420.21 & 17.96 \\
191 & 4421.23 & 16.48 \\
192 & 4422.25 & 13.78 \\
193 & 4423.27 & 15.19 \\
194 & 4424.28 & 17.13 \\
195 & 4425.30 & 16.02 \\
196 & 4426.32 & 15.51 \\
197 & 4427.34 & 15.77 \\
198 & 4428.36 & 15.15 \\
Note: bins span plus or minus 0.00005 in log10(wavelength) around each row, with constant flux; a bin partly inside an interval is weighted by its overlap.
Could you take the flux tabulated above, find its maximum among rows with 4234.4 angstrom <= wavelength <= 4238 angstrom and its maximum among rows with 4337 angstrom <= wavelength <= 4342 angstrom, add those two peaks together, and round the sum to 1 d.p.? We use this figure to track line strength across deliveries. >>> 34.3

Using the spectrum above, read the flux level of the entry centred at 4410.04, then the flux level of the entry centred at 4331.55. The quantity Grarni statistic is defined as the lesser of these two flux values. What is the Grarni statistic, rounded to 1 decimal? 15.5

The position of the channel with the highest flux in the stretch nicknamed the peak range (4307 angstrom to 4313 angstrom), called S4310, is 4308.67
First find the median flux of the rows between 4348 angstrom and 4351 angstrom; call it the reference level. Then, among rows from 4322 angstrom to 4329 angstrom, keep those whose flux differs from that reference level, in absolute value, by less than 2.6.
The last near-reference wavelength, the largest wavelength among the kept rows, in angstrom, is 4328.56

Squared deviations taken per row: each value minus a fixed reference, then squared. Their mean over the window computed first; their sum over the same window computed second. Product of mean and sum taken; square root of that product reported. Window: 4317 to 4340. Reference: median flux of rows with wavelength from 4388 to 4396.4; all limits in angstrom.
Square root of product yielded 16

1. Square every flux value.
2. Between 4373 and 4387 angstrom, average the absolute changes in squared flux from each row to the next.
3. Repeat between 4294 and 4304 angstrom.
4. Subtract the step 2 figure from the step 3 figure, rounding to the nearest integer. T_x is 15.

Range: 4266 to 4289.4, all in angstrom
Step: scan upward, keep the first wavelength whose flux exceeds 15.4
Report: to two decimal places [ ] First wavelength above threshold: 4266.22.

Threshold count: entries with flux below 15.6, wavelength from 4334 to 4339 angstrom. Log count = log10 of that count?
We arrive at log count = 0.3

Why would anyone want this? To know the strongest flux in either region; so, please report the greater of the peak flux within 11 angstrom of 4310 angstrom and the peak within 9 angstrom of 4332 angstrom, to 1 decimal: 22.4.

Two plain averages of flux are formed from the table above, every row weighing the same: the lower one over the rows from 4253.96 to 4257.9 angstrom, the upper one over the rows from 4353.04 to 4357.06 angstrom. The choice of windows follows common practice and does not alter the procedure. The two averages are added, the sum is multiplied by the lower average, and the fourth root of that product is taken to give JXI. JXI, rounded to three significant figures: 4.65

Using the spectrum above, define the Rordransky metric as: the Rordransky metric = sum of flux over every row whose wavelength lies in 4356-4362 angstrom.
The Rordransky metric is 110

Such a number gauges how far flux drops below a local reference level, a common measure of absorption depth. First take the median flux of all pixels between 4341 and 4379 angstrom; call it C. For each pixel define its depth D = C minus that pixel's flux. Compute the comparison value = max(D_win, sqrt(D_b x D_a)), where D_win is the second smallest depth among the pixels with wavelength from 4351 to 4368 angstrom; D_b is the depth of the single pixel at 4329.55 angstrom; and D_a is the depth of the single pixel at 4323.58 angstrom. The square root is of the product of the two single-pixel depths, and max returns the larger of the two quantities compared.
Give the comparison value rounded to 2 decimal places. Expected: 1.41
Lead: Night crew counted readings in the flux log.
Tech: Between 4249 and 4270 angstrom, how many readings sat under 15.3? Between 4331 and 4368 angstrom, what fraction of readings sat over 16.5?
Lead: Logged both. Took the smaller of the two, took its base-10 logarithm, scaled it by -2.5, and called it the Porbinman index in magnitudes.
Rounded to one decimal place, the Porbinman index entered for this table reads 0.2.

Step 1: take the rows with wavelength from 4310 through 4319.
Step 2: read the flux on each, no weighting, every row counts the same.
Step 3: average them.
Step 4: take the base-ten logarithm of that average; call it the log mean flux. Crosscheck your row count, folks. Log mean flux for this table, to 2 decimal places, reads 1.17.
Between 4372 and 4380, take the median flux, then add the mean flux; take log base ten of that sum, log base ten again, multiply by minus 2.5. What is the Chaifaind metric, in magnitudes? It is -0.458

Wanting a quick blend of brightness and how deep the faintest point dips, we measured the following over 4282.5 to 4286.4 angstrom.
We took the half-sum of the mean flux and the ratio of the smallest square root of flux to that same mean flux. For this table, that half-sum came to 8.62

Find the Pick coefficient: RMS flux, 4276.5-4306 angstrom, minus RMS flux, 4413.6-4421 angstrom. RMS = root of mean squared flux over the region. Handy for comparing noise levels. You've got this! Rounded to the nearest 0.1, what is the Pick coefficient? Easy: -2.4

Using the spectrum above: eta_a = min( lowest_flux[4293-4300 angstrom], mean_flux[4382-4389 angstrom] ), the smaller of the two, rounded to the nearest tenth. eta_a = 10.5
